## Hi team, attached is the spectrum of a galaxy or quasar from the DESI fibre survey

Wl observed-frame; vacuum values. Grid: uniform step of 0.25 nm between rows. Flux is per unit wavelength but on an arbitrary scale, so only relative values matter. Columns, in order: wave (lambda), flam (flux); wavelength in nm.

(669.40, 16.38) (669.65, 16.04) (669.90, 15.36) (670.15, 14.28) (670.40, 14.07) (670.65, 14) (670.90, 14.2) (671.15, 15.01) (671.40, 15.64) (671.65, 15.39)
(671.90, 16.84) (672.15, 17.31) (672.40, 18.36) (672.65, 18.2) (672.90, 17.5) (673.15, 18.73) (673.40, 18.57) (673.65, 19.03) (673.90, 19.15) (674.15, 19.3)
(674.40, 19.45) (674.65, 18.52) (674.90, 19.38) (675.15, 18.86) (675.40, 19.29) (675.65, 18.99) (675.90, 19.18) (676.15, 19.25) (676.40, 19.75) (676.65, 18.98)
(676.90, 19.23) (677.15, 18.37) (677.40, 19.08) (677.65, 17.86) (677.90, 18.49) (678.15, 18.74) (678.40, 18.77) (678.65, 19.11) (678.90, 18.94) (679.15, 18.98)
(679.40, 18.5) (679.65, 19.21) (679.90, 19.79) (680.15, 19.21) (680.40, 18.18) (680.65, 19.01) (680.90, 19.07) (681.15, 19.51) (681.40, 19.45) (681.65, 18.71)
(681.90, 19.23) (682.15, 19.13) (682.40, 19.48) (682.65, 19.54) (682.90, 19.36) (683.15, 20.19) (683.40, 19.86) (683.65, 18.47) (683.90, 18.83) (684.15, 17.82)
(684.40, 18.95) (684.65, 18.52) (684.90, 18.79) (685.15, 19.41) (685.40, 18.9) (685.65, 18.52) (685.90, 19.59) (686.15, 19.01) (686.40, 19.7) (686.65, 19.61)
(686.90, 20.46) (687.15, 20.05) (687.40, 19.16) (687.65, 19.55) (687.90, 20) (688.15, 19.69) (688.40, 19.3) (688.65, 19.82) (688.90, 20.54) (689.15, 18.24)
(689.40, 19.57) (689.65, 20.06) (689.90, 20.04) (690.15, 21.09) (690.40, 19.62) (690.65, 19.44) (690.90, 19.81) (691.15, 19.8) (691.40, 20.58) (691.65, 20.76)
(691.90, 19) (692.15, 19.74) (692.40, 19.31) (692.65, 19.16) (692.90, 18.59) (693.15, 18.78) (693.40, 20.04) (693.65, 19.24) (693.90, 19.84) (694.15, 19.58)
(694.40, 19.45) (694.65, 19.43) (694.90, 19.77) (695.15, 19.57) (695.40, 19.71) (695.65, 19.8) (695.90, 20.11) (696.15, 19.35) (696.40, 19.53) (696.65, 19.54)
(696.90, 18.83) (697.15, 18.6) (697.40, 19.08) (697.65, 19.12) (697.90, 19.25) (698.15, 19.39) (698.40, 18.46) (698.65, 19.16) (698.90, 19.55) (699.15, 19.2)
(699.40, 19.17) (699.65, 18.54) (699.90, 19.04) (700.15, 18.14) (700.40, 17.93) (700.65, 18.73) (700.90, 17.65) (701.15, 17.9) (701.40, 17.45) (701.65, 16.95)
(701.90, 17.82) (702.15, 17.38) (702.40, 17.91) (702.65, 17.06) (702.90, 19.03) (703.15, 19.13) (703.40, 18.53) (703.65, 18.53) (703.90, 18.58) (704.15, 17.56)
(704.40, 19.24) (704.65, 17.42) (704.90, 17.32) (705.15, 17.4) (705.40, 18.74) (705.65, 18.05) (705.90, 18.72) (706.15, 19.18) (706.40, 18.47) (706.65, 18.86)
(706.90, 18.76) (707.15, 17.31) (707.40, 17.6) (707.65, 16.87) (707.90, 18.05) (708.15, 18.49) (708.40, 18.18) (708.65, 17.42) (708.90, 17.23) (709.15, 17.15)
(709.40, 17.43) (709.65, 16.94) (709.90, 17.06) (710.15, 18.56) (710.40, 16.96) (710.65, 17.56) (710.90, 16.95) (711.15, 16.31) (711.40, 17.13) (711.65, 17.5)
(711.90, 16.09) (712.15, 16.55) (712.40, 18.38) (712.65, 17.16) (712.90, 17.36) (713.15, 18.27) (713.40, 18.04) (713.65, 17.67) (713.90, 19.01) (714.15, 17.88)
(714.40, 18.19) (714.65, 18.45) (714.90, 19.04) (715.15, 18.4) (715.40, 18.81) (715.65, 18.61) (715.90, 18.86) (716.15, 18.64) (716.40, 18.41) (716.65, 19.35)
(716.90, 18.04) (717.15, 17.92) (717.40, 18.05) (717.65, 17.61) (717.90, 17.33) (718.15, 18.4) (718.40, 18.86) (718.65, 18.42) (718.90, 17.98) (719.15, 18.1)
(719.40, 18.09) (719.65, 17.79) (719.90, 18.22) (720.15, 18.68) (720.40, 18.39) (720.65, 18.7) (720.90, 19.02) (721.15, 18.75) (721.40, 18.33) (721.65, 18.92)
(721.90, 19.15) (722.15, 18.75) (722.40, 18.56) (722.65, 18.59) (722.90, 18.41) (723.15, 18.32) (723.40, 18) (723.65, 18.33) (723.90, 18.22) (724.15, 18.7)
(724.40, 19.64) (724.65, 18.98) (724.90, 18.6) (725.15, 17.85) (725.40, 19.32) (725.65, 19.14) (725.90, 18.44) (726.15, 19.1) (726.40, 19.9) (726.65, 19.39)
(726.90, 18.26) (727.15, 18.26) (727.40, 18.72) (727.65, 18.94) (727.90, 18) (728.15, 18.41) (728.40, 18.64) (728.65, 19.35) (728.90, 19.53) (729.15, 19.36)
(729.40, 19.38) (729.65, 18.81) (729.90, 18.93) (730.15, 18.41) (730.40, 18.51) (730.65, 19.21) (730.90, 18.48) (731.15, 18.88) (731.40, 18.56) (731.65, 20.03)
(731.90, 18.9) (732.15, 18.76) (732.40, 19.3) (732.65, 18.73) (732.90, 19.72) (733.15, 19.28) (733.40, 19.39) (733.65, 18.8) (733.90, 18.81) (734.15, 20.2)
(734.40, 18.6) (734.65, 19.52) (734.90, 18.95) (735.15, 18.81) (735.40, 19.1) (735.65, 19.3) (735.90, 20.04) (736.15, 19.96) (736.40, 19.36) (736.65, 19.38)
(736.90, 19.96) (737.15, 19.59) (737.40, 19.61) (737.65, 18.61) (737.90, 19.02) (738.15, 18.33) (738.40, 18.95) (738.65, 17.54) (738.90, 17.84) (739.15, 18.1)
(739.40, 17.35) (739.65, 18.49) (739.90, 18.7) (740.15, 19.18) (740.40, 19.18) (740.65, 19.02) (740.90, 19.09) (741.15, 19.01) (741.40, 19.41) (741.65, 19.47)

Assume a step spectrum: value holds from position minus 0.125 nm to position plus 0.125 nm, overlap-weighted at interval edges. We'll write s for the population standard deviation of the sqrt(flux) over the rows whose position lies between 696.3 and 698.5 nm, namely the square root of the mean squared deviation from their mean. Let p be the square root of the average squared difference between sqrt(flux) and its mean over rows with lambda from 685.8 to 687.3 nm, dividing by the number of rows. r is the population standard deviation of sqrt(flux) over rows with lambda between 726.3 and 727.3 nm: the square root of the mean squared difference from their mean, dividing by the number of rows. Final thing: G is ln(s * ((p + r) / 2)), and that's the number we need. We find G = -5.88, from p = 0.050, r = 0.08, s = 0.042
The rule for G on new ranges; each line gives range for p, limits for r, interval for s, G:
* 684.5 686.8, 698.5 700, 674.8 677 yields -6.72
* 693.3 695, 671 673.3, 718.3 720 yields -5.65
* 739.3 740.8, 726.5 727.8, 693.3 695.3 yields -6.39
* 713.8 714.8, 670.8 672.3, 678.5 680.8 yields -5.41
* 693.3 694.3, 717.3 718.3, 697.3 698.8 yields -6.58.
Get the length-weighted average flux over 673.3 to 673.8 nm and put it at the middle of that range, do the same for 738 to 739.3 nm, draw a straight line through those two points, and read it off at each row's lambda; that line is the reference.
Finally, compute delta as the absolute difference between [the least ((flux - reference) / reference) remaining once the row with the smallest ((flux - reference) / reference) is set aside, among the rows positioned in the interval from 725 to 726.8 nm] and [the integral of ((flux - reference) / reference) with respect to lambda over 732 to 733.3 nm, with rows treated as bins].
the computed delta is 0.06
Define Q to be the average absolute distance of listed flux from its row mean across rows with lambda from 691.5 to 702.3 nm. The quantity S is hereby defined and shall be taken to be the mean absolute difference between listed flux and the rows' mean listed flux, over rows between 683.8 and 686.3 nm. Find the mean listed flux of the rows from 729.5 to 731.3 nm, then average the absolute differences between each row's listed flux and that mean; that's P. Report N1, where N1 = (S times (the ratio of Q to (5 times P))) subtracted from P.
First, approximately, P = 0.24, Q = 0.63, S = 0.34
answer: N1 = 0.06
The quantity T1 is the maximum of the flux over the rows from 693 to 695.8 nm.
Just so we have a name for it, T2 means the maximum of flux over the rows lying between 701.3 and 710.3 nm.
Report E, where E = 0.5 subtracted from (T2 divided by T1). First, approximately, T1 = 20.04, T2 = 19.24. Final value 0.460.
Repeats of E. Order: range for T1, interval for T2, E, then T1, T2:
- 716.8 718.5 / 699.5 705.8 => 0.520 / 18.86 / 19.24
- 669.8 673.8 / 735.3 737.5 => 0.553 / 19.03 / 20.04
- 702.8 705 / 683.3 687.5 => 0.563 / 19.24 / 20.46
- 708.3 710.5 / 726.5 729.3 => 0.552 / 18.56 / 19.53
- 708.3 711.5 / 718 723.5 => 0.532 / 18.56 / 19.15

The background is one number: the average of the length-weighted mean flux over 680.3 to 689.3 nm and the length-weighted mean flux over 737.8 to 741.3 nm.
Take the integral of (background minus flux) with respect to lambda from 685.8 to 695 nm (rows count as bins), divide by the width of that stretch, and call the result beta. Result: -0.74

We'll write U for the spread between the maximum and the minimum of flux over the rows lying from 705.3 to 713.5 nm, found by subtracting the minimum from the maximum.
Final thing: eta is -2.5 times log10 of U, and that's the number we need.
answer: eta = -1.2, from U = 3.09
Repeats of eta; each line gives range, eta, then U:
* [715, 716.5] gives 0.8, 0.46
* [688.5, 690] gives -0.9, 2.30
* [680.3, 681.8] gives -0.3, 1.33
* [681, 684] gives -0.6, 1.72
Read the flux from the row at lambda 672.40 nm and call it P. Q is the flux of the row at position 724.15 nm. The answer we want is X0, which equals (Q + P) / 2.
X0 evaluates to 18.5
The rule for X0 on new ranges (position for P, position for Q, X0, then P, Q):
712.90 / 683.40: 18.6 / 17.36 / 19.86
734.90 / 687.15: 19.5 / 18.95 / 20.05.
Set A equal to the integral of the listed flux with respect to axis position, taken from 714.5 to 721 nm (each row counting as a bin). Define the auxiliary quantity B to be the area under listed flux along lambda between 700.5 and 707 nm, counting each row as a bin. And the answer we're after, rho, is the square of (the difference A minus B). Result 2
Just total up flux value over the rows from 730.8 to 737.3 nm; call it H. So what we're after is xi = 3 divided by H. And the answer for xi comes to 0.006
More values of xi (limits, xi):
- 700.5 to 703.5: 0.014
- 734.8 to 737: 0.017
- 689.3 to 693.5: 0.009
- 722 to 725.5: 0.012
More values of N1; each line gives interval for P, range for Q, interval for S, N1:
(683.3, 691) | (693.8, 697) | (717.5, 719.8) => 0.54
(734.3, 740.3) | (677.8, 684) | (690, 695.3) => 0.52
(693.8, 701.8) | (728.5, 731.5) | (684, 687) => 0.55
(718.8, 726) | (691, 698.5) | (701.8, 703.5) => 0.21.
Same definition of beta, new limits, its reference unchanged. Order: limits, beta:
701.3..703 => 1.28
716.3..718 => 0.81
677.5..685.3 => -0.09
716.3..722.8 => 0.52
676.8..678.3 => 0.30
